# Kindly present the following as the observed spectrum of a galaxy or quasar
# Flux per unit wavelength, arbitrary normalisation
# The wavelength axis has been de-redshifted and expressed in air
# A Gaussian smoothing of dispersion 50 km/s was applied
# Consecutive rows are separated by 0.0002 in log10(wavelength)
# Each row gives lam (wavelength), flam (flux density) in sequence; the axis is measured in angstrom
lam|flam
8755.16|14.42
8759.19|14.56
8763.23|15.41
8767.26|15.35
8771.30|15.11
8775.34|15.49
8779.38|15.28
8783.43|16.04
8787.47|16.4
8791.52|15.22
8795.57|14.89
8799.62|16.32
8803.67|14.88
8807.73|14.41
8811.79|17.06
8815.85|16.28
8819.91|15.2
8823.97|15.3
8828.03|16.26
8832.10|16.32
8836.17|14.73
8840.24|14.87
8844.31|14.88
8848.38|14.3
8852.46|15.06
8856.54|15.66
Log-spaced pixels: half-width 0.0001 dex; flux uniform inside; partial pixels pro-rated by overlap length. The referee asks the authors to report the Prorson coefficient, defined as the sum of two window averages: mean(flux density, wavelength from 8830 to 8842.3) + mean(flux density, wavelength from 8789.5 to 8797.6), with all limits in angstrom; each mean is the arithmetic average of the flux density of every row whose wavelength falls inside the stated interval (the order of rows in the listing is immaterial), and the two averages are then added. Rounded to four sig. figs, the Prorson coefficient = 30.36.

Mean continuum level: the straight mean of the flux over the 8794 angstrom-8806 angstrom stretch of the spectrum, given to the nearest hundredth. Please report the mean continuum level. 15.36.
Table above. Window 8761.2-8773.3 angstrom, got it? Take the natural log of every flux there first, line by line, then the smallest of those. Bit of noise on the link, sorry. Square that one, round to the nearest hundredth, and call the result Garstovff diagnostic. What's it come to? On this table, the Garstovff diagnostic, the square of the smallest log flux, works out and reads 7.37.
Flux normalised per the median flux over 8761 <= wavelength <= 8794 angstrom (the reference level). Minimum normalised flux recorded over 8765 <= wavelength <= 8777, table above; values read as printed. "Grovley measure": 0.982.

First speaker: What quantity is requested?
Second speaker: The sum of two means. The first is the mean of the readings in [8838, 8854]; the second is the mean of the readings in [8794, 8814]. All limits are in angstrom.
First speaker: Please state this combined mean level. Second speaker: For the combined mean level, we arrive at 30.3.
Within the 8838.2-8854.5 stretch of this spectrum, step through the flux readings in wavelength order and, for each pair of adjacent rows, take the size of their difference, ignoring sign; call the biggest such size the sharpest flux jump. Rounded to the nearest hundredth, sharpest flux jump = 0.76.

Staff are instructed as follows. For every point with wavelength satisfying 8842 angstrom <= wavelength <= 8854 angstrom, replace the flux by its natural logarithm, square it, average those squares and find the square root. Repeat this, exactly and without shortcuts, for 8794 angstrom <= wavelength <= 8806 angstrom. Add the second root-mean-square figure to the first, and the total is 5.422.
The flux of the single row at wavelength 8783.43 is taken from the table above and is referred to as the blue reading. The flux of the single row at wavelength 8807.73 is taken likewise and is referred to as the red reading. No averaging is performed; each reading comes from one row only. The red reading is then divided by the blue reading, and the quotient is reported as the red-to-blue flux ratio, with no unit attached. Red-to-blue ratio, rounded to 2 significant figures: 0.90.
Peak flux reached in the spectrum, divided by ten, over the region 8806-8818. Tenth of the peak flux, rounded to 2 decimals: 1.71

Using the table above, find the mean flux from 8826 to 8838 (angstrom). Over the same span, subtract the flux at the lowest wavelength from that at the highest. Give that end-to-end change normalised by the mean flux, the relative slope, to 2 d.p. -0.10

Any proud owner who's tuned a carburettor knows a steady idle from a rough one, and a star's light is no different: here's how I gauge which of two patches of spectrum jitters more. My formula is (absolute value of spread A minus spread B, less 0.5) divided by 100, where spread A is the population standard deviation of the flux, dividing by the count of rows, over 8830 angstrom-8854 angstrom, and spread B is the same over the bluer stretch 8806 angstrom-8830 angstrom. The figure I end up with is -0.0025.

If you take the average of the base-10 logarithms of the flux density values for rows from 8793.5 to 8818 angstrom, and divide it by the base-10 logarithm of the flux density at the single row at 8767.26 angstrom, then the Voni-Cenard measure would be 1.01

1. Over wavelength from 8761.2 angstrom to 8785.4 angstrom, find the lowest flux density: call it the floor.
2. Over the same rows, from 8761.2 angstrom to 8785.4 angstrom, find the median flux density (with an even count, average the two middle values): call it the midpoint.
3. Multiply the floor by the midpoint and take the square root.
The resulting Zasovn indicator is 15.2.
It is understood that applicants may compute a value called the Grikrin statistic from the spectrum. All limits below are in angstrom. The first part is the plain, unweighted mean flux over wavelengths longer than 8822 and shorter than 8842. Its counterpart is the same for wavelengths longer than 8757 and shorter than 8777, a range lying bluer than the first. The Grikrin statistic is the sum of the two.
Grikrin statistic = 30.68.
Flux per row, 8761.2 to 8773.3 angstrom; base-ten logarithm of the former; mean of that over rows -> 1.184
